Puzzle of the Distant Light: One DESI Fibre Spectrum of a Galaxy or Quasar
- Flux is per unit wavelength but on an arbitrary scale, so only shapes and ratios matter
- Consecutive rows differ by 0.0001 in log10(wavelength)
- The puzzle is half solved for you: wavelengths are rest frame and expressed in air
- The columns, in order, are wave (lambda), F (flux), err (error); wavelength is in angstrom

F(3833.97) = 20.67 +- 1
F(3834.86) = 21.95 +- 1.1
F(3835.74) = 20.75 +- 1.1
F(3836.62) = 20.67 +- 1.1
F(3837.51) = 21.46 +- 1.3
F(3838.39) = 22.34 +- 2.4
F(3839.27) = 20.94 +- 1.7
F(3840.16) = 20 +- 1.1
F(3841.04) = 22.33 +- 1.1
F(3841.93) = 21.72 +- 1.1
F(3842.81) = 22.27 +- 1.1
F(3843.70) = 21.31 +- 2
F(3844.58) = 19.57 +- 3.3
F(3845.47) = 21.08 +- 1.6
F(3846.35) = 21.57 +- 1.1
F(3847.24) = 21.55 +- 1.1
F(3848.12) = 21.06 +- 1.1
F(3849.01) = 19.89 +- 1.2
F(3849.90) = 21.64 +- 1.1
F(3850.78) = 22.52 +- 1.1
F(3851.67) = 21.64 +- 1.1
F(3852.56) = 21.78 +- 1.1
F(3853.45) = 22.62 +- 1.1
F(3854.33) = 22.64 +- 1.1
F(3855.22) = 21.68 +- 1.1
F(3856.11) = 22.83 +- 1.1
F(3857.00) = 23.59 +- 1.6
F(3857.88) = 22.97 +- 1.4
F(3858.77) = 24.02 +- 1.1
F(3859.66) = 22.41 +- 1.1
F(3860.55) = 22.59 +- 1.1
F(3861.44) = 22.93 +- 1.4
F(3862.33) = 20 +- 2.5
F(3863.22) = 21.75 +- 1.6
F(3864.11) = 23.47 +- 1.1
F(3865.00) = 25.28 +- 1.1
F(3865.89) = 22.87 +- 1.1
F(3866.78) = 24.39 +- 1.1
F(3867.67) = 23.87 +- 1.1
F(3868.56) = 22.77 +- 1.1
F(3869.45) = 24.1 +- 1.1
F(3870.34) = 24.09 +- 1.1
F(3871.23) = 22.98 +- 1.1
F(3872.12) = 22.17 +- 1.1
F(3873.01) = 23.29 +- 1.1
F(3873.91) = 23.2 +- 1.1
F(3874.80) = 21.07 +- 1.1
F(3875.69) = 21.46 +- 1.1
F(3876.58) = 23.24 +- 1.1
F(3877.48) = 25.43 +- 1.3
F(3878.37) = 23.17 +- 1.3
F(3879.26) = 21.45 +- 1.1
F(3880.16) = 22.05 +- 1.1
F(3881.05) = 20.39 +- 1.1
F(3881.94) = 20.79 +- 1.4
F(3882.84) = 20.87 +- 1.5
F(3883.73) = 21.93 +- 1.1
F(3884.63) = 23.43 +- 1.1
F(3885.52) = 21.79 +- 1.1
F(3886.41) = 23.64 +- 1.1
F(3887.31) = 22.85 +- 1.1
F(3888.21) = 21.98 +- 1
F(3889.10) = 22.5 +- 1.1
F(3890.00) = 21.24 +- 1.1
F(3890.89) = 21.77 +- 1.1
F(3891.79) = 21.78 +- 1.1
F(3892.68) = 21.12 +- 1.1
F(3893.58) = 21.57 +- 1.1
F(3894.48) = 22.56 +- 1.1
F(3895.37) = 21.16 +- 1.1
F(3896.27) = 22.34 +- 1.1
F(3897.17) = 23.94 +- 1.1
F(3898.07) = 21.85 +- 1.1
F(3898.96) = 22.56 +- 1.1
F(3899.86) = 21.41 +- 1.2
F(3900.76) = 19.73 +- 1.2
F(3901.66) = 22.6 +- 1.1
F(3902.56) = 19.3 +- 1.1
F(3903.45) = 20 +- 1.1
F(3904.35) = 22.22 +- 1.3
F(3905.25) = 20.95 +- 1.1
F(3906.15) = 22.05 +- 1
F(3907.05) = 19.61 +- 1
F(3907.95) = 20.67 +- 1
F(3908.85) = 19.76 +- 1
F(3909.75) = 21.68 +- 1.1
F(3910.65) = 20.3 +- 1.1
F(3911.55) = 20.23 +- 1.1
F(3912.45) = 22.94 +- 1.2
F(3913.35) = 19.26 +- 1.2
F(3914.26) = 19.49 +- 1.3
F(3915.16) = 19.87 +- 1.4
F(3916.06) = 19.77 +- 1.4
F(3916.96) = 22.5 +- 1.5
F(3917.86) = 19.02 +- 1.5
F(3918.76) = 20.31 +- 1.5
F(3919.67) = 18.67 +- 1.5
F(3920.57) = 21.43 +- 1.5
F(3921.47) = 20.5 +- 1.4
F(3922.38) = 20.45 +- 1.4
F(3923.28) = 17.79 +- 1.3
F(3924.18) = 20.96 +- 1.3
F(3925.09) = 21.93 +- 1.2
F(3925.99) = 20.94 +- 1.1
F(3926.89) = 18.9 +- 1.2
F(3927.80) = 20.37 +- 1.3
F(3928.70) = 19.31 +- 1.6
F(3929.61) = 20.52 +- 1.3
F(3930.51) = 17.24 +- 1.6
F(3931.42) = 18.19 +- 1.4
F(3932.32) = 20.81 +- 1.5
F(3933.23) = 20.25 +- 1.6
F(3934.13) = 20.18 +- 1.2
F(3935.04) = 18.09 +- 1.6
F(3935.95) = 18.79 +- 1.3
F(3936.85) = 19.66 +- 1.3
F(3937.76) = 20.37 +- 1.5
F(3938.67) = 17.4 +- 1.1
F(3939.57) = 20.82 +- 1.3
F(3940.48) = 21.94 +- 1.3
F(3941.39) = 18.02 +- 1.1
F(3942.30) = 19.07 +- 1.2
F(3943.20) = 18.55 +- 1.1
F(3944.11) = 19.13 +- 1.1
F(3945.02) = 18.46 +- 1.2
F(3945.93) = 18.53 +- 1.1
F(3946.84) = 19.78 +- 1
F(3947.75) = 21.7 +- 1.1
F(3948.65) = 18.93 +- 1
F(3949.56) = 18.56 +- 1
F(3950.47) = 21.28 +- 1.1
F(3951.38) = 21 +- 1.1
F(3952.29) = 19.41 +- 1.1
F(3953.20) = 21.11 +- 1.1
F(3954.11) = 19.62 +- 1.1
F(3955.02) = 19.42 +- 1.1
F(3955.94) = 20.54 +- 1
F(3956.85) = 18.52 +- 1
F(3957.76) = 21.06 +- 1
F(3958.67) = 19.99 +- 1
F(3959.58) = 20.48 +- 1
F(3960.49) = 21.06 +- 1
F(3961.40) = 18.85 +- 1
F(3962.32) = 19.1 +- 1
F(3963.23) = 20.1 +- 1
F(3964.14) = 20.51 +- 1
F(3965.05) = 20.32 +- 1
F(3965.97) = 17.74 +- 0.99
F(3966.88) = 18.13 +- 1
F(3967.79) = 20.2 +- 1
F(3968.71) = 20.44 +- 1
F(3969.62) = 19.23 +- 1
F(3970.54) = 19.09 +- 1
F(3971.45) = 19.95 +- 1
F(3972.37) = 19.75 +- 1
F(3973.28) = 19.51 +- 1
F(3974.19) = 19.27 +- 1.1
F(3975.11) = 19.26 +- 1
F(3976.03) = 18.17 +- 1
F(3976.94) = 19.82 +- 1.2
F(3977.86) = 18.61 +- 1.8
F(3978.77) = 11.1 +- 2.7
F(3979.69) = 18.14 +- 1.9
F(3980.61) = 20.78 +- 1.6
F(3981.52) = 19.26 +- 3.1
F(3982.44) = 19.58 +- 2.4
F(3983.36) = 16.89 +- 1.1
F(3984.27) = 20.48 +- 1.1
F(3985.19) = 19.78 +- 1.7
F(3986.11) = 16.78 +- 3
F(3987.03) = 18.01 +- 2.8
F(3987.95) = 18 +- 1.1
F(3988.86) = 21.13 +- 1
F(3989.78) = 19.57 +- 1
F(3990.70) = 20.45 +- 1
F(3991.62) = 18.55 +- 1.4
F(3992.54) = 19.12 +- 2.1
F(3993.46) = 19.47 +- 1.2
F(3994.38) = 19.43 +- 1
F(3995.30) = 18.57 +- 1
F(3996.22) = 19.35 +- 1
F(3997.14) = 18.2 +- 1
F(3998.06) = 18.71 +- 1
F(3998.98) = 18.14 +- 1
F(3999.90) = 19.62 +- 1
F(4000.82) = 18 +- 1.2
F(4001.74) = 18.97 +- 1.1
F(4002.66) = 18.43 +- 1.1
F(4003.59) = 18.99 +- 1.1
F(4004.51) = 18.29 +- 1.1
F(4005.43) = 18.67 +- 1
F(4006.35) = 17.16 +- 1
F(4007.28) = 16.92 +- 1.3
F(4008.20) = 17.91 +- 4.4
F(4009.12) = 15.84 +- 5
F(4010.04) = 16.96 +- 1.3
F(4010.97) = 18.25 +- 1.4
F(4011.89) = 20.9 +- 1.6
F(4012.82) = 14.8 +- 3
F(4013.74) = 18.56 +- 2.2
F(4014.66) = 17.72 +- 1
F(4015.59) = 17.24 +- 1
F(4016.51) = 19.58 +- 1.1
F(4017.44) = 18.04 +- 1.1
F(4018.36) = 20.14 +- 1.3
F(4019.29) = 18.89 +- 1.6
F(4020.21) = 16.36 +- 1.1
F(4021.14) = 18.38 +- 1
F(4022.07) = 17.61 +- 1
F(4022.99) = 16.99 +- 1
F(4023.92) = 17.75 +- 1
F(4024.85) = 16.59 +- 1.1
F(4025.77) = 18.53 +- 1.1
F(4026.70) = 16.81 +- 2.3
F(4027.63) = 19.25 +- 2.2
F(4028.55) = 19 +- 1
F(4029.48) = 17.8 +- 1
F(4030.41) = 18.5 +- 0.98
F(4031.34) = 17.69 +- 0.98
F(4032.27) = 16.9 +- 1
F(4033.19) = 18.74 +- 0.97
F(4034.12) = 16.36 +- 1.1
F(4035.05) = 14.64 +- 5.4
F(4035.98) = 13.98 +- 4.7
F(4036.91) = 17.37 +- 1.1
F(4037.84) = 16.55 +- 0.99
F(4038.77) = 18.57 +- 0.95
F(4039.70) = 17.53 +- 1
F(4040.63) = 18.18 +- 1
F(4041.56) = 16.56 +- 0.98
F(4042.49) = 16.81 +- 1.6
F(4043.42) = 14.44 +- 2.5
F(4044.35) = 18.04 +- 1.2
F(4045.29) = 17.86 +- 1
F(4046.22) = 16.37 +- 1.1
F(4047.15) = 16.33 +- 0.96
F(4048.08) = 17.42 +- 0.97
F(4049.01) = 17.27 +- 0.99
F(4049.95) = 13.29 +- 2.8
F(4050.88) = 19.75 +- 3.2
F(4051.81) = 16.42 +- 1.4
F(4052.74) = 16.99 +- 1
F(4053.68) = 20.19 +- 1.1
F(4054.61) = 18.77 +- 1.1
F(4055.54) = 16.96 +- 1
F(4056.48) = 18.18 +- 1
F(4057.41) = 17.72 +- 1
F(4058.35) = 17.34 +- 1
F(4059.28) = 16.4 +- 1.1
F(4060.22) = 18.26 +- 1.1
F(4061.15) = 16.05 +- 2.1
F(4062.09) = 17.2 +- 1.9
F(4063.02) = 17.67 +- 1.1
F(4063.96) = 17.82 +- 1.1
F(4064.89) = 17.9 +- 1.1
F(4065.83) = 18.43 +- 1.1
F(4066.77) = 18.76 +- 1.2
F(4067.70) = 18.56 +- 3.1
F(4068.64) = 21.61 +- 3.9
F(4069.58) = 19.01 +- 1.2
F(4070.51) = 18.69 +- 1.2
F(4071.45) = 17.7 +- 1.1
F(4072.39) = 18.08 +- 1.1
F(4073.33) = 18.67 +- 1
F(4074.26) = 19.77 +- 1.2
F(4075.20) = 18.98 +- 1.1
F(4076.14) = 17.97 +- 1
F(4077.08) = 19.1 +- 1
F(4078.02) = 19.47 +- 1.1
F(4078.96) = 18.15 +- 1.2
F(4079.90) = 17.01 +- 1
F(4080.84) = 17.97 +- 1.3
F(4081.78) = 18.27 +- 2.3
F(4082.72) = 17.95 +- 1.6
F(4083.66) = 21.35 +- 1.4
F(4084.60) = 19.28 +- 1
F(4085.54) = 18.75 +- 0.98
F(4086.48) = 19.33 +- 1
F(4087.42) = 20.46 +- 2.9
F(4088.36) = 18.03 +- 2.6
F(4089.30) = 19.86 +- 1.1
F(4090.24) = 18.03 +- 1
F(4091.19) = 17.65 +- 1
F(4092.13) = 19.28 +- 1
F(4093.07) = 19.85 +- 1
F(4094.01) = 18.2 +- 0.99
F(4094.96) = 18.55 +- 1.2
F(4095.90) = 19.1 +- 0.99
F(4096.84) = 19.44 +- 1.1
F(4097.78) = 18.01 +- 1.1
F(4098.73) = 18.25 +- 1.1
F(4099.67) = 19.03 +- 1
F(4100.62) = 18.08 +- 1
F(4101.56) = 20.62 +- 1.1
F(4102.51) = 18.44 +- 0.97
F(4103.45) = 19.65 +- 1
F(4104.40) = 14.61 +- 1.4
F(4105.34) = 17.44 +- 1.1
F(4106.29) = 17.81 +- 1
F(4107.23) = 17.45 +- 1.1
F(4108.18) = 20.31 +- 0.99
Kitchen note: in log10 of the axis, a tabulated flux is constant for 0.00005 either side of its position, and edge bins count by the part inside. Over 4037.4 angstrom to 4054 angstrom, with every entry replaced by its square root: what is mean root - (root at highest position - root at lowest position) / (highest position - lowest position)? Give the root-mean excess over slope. 4.11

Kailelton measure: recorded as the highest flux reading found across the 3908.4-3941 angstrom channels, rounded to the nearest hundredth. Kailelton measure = 22.94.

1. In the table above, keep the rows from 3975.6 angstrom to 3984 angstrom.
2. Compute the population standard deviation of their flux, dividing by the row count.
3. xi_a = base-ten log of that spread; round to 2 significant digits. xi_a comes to 0.43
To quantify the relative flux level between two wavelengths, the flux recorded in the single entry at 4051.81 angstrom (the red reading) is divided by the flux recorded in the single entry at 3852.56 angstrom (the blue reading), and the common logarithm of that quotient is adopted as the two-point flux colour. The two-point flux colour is -0.12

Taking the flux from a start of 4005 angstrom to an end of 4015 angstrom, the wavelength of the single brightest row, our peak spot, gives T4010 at 4011.89 angstrom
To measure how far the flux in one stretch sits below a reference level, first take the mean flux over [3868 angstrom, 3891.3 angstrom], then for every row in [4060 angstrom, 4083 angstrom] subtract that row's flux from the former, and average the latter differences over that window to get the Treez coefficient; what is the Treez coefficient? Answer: 4.09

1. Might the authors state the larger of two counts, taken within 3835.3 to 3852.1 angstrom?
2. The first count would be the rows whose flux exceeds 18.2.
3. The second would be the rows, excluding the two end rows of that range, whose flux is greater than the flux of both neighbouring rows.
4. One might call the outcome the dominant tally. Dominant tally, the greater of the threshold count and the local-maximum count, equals 19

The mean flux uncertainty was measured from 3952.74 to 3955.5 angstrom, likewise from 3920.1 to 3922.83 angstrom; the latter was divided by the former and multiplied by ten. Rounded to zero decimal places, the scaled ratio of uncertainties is 13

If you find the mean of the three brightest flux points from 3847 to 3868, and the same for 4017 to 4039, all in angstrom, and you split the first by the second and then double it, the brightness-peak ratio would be 2.52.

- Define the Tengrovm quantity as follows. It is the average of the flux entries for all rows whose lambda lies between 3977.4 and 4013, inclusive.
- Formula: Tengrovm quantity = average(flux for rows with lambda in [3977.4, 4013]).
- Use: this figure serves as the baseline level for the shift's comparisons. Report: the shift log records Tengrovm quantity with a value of 18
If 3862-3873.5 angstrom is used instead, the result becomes 23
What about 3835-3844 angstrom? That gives 21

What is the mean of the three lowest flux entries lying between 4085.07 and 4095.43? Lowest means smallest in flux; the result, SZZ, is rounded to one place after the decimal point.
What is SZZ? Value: 17.9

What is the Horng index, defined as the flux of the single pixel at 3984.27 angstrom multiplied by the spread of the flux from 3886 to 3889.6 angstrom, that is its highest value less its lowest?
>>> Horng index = 34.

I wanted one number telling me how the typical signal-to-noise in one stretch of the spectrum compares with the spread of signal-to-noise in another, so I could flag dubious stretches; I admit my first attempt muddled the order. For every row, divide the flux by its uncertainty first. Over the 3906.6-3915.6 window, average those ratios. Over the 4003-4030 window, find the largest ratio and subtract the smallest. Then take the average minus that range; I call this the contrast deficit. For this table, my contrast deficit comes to 2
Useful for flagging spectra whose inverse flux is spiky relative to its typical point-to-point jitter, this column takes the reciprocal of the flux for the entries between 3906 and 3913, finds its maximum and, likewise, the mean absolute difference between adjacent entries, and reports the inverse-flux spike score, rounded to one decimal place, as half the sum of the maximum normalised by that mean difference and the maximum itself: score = 7.4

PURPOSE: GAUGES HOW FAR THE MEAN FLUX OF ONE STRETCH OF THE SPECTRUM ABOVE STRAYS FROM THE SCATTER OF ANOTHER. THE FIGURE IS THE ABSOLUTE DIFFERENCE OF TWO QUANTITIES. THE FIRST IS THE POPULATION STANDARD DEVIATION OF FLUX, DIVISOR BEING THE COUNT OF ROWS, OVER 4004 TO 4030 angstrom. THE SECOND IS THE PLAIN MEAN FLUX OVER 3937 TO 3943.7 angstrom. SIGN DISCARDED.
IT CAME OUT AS 18.2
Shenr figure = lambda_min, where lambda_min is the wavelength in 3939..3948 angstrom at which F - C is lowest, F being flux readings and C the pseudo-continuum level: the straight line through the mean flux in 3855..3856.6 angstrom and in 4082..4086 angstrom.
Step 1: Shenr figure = 3941.39 angstrom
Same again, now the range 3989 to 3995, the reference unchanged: 3991.62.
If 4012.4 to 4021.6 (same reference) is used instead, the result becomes 4012.82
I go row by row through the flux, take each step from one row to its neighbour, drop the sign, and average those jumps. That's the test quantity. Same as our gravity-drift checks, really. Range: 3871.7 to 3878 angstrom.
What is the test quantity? 1.3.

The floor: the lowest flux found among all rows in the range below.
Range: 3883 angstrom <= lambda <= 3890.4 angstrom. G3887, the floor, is 21.24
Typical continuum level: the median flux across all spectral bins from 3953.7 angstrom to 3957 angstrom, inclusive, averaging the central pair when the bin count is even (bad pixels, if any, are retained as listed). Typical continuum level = 19.5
